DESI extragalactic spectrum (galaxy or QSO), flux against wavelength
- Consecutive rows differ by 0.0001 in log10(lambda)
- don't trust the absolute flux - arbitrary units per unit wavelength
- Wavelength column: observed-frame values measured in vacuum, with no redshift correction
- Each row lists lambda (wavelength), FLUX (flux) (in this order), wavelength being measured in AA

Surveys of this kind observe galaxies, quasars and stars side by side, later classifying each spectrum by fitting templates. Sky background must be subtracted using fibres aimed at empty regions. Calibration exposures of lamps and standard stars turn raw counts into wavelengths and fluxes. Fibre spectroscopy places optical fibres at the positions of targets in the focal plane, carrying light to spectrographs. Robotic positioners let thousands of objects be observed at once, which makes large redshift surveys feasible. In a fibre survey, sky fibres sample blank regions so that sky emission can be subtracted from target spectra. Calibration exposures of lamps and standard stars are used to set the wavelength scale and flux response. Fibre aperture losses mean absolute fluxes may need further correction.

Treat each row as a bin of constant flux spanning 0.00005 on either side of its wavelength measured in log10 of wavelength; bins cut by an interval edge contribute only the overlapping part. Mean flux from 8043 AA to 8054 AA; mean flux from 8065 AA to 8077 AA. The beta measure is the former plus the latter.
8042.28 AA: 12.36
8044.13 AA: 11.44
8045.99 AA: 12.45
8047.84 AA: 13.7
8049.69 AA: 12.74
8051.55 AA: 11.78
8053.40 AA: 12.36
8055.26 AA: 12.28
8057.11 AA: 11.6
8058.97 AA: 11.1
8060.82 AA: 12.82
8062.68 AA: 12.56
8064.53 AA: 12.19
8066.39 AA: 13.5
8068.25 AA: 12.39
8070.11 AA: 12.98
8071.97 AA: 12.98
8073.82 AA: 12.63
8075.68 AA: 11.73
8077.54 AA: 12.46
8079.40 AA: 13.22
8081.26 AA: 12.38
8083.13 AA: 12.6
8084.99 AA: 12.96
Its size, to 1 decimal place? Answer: 25.1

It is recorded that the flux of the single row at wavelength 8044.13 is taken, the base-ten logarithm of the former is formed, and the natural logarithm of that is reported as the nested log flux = 0.057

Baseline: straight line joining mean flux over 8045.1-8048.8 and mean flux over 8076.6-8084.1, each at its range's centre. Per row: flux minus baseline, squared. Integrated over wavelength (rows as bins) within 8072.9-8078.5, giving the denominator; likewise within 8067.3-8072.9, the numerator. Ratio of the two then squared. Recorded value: 0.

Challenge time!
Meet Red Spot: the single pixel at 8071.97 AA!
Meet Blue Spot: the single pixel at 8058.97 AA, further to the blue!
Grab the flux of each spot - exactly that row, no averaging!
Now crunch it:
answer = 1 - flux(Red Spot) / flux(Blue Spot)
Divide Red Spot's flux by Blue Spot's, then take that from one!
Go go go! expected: -0.17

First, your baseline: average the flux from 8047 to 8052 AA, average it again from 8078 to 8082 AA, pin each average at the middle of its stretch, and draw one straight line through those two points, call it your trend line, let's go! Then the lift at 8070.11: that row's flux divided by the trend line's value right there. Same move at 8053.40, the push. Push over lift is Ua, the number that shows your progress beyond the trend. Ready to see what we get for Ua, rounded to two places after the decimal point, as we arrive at 0.95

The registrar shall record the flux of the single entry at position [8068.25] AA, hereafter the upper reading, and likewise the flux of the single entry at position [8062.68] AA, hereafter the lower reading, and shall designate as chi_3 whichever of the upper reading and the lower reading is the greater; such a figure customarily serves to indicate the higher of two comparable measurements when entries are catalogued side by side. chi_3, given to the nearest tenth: 12.6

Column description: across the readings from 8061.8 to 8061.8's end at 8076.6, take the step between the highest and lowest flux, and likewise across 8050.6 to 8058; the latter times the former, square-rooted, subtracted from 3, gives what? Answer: 1.8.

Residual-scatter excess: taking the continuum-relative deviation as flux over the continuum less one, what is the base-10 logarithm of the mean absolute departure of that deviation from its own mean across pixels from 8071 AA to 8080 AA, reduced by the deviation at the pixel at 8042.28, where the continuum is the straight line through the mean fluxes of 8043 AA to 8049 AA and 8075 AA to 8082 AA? -1.473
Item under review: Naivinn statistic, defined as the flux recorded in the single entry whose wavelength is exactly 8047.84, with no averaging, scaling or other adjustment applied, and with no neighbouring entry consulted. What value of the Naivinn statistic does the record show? 13.7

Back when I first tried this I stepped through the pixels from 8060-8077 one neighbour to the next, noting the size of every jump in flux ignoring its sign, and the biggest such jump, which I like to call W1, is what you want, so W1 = 1.3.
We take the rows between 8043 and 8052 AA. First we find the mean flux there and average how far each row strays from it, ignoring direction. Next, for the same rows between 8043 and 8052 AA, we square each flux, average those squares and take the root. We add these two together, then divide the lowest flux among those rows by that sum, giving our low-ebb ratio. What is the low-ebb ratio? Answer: 0.874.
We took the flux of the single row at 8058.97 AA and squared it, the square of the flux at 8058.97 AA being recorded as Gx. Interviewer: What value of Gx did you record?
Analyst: 123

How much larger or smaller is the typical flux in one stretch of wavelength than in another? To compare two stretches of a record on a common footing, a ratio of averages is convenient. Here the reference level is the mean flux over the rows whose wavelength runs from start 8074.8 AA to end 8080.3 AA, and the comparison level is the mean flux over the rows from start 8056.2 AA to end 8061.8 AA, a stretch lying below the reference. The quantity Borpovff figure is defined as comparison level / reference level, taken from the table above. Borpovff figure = 0.95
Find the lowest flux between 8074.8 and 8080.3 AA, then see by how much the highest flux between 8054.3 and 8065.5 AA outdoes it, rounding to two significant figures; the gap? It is 1.1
